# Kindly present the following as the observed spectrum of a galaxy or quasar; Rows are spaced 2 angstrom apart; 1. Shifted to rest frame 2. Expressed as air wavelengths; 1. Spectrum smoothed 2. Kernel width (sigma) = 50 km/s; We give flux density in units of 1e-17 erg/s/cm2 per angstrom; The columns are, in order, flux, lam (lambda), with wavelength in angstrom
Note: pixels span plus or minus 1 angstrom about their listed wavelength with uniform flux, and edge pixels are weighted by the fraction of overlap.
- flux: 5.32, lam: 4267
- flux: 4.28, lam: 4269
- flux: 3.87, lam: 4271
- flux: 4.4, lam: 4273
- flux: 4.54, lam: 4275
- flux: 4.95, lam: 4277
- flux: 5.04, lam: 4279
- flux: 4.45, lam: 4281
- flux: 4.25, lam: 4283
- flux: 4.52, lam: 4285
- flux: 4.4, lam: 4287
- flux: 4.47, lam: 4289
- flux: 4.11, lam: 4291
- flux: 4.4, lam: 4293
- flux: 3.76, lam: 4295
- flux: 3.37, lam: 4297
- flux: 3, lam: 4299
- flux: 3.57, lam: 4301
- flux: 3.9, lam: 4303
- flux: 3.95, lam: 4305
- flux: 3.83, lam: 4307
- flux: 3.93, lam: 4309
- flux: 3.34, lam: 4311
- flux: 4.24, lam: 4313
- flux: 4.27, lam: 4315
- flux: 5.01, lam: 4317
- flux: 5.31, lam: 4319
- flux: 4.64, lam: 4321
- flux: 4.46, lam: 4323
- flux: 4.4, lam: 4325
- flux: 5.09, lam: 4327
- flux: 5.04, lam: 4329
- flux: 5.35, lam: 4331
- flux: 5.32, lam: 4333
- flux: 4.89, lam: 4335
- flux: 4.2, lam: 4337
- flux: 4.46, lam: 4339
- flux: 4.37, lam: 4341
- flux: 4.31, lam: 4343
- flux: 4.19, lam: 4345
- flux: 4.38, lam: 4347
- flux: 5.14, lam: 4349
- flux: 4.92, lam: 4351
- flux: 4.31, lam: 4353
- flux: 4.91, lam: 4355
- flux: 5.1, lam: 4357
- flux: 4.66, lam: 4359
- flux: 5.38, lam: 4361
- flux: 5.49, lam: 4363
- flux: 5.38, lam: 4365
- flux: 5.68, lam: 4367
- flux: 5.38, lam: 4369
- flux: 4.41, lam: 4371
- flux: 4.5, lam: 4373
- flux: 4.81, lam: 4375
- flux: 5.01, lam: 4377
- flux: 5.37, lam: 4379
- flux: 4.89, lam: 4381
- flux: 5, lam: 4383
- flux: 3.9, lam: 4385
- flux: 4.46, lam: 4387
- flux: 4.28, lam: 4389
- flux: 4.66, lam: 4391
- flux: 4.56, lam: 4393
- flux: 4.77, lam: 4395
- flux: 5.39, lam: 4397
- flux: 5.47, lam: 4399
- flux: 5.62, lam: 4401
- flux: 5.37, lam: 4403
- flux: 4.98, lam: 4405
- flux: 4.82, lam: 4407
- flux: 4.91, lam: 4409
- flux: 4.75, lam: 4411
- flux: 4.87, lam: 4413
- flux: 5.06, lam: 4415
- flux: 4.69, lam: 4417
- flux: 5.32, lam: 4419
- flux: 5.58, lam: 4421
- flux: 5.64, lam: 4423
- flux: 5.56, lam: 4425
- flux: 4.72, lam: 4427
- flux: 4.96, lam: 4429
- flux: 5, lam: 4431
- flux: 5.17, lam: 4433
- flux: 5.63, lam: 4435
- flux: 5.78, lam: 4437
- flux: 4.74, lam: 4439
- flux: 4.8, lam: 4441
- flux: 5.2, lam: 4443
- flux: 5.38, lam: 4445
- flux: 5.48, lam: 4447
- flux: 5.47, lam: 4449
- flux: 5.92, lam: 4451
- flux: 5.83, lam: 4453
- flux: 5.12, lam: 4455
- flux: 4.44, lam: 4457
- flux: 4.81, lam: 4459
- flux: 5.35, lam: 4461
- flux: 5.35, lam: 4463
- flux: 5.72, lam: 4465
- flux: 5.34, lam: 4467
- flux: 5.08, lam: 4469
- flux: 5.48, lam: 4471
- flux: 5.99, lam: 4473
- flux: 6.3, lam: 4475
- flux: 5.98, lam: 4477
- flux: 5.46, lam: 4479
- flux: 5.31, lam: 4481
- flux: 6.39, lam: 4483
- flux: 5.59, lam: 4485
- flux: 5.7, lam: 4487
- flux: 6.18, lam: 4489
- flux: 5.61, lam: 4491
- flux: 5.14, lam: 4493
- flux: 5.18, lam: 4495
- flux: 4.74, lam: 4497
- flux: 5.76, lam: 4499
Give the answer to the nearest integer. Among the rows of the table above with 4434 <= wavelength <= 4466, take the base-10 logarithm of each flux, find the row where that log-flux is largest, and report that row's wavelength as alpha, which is 4451 angstrom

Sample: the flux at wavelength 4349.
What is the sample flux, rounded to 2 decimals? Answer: 5.14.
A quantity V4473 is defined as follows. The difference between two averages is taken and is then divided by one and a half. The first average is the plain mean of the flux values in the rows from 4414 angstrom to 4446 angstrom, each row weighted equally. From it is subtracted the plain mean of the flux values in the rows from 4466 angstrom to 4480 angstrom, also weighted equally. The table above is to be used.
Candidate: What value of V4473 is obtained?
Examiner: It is -0.3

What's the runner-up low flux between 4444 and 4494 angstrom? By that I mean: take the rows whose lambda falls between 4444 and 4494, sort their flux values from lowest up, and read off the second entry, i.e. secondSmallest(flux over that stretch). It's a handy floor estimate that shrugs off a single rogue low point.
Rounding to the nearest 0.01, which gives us 4.81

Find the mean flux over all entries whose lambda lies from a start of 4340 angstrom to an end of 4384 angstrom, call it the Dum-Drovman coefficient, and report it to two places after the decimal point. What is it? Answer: 4.89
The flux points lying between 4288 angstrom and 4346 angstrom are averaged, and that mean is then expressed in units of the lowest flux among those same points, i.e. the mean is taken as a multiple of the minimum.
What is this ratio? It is 1.44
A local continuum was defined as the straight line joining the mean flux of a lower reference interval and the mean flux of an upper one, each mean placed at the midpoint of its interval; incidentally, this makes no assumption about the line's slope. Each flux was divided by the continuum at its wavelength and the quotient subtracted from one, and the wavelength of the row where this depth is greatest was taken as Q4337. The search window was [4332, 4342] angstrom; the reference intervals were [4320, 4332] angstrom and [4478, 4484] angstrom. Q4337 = 4337 angstrom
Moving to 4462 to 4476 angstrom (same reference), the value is 4469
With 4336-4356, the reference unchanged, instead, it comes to 4345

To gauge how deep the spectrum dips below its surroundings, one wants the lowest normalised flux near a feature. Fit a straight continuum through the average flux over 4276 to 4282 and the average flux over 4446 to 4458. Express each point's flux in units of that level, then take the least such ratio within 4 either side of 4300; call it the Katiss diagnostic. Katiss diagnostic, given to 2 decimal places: 0.61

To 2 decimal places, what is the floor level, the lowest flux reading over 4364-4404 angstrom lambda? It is 3.90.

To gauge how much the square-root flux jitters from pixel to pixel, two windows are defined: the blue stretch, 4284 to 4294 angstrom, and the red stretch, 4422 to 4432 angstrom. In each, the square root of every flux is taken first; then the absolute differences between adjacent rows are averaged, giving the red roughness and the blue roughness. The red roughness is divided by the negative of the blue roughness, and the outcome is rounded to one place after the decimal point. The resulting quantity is -1.3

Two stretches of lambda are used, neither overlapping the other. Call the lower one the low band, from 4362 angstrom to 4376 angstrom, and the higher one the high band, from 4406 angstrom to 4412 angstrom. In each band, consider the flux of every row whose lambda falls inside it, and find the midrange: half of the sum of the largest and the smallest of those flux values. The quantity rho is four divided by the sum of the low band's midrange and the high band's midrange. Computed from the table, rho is 0.405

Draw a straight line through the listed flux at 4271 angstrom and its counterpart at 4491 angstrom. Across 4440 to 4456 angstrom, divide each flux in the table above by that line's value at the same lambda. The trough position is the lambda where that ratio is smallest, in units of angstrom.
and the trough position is 4441 angstrom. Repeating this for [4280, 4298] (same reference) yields 4297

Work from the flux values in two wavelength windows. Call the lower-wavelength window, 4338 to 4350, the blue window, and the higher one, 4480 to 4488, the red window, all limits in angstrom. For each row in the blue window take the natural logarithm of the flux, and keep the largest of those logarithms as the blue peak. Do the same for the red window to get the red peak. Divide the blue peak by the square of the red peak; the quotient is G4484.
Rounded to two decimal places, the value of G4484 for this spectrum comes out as 0.48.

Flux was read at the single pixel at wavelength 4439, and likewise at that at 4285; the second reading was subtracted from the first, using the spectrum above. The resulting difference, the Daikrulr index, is 0.22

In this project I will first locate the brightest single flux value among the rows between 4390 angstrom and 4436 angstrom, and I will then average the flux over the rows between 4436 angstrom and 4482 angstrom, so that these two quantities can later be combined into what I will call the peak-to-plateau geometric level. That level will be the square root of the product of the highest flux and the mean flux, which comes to 5.52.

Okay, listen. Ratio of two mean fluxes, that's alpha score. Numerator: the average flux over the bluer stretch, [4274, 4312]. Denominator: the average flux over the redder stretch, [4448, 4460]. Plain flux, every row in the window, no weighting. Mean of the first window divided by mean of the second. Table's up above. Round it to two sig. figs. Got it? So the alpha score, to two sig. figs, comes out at 0.78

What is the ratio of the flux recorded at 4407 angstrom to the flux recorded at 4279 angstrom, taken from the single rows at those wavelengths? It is 0.96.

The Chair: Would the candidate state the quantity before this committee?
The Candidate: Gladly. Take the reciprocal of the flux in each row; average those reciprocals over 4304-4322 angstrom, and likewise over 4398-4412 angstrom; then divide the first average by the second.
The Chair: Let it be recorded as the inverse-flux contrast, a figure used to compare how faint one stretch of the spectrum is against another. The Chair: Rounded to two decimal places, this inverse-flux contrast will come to 1.22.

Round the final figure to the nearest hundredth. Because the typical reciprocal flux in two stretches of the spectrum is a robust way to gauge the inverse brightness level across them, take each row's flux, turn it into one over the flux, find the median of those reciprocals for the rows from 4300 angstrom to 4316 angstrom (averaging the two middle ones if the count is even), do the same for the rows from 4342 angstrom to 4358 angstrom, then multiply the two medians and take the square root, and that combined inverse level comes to 0.23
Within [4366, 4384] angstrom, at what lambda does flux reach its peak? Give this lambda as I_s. 4367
